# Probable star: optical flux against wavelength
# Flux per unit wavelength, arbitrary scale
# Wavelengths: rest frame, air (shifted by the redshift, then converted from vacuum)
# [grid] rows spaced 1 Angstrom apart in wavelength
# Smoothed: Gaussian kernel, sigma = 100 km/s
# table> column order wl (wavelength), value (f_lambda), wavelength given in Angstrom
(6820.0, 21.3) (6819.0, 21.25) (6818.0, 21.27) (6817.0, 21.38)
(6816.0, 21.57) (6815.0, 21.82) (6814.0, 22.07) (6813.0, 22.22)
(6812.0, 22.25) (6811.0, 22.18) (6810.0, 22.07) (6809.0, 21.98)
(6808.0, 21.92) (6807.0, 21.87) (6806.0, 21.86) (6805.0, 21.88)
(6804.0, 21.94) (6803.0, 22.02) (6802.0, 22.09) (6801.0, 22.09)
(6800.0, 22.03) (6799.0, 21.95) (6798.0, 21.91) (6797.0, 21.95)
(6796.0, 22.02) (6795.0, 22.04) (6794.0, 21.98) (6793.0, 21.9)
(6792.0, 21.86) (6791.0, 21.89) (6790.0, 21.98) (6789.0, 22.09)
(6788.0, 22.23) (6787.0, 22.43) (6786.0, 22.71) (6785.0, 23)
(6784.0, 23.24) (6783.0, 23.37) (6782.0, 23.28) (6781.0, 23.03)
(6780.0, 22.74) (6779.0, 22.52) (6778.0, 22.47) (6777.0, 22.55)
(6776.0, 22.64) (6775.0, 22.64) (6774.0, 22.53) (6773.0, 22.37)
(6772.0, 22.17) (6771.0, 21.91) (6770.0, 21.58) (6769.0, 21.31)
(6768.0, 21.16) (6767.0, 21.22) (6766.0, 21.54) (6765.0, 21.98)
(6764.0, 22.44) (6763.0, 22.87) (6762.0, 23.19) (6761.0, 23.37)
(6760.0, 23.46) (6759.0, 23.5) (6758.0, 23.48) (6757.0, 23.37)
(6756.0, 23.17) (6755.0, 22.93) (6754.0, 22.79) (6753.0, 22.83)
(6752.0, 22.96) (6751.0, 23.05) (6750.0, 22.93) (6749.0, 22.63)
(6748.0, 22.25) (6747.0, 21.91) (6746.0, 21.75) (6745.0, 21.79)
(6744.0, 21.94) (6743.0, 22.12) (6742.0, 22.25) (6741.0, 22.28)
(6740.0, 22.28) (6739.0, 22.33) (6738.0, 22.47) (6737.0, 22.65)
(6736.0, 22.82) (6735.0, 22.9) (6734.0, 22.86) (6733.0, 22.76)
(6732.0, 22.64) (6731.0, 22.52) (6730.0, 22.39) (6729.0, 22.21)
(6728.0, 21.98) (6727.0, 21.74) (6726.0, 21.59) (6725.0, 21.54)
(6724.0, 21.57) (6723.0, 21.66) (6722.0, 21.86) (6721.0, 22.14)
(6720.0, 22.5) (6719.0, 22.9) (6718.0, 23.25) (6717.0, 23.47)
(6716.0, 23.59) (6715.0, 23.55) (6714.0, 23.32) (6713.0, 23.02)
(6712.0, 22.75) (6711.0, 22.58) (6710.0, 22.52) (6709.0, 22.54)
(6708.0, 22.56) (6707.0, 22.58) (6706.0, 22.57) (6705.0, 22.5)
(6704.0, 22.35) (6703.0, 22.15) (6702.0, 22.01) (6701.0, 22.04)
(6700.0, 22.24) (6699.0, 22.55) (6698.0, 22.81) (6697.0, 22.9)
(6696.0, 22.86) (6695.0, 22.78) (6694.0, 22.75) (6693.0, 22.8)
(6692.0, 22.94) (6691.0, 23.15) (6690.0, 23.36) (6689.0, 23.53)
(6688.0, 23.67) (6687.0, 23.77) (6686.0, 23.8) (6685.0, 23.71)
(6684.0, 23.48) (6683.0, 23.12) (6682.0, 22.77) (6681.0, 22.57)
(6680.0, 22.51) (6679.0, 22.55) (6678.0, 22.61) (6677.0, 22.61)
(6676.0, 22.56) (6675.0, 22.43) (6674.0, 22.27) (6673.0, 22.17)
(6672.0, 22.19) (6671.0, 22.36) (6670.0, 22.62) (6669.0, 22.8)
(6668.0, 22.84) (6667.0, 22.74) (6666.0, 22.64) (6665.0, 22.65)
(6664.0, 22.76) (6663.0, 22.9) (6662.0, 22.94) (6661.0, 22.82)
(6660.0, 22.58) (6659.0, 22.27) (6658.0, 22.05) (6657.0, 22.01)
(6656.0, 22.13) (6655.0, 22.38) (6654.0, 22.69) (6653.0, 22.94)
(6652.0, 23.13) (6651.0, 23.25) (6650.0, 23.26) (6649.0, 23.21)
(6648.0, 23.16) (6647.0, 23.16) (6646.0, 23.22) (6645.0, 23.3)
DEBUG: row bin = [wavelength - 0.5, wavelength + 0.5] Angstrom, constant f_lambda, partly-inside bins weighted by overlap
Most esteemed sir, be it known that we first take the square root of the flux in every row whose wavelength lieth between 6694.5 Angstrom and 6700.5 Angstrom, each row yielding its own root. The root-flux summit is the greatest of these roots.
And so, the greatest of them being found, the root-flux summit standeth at 4.79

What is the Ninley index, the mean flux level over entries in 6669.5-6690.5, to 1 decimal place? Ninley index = 22.9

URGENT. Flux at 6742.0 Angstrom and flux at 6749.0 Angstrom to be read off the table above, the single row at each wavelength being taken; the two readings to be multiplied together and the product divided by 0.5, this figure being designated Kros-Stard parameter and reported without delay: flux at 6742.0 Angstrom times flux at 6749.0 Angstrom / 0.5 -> 1007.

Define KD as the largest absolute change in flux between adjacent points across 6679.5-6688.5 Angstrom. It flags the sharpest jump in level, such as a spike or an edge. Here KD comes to 0.36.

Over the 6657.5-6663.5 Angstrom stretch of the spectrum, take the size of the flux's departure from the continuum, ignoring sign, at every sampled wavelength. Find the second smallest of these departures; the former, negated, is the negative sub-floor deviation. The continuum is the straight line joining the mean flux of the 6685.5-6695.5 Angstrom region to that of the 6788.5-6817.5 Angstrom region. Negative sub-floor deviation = -0.67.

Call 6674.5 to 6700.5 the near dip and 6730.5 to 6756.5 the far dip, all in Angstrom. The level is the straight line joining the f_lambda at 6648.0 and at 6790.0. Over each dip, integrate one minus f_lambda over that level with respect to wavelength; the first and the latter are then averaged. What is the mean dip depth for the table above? -0.17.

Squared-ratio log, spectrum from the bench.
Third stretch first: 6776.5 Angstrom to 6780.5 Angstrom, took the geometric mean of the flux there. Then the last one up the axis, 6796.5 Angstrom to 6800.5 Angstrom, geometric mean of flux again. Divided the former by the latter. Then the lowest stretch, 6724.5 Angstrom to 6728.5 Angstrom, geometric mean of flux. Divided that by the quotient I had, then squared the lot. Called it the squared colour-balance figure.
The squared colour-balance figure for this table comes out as 446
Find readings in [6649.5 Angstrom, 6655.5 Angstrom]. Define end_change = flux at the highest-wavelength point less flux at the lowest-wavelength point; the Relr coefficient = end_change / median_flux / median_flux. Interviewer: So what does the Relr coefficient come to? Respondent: -0.002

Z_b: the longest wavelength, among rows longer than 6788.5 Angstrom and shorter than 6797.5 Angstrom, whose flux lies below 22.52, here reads 6797.0 Angstrom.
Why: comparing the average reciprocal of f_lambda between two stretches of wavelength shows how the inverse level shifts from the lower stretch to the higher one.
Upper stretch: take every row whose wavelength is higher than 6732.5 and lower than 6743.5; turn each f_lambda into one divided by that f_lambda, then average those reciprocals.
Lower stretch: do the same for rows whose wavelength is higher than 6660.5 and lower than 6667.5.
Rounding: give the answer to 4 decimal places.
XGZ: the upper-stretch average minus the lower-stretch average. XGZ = 0.0005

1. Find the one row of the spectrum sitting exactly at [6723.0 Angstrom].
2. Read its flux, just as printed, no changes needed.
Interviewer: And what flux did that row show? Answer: 21.66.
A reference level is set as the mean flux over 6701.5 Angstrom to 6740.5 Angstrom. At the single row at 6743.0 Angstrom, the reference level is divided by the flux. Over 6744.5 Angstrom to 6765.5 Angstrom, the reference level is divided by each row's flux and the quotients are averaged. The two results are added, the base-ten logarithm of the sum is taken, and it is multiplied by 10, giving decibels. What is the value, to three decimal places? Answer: 3.022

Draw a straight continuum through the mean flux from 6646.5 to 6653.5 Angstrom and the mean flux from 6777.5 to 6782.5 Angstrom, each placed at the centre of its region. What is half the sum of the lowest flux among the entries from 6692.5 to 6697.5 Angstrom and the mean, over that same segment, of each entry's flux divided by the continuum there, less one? 11.4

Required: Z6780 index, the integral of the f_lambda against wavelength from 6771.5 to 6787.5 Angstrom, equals 364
